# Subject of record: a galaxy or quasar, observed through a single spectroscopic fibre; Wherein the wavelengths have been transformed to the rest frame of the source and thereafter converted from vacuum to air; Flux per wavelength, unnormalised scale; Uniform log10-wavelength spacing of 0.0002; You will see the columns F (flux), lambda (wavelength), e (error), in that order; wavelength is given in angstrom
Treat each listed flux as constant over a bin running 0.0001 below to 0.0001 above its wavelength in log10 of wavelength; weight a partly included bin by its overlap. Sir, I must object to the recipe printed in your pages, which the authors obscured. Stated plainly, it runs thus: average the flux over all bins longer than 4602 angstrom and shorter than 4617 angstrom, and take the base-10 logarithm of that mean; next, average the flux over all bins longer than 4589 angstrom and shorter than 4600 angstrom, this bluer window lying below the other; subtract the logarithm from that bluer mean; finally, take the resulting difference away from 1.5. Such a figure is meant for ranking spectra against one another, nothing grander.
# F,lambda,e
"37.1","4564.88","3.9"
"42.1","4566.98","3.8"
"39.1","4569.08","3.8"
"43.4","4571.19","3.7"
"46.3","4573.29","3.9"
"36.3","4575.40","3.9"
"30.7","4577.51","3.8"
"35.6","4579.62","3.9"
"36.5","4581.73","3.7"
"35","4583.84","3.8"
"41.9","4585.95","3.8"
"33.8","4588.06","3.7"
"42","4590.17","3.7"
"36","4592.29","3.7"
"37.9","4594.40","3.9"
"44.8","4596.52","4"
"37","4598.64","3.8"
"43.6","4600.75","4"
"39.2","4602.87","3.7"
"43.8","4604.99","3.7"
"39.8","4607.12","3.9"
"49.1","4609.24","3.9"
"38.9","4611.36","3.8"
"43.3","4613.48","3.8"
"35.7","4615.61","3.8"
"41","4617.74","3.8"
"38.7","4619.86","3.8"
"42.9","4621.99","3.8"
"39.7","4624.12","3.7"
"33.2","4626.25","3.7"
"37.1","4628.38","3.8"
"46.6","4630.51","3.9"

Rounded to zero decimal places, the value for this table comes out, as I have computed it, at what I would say -36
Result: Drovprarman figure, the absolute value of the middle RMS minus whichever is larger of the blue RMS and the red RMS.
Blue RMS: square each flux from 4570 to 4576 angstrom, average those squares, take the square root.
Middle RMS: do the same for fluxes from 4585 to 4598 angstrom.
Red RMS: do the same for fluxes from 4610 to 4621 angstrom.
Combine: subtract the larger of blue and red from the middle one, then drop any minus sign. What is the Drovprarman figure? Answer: 2.6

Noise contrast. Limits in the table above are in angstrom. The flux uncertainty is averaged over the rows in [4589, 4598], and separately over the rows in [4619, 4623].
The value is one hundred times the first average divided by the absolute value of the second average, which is 101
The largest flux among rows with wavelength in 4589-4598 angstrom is 44.8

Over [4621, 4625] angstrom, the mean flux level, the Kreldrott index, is 41.3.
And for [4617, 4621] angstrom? 39.9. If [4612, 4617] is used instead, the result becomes 39.5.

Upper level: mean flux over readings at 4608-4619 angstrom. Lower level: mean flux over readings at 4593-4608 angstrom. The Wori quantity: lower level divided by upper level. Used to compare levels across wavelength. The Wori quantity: 0.98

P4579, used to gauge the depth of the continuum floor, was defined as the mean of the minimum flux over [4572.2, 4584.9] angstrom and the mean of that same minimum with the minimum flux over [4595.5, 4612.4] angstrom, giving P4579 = 32.3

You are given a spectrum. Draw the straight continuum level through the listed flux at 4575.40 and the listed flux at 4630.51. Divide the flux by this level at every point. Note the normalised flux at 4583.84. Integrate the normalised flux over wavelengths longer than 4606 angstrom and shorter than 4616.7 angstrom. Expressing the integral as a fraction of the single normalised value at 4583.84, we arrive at 11.1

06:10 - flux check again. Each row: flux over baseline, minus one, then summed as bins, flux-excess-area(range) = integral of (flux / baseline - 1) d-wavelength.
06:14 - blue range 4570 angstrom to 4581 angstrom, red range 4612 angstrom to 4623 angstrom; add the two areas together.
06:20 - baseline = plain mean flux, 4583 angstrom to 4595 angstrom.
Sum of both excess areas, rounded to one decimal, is 0.9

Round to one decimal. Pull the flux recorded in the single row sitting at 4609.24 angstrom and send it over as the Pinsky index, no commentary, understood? 49.1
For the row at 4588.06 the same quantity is 33.8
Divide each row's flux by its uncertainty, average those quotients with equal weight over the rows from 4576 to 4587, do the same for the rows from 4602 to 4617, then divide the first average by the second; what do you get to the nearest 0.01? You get 0.87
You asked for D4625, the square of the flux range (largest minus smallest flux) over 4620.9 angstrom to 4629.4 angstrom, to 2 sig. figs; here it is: 94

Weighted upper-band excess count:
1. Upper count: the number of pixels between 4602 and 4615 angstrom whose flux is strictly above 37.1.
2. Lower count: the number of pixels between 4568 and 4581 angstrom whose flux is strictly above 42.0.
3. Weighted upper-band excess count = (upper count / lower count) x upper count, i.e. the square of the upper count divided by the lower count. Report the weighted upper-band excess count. 18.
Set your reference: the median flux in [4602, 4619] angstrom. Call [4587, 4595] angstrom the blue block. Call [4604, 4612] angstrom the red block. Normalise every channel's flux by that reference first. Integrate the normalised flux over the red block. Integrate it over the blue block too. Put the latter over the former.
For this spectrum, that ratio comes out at 0.87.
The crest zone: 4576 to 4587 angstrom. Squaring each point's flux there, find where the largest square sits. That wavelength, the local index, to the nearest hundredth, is 4585.95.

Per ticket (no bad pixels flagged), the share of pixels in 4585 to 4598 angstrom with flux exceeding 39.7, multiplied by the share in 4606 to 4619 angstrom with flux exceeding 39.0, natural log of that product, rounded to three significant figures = -1.10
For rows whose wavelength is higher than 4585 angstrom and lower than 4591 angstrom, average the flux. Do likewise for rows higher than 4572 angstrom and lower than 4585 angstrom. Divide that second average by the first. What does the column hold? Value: 0.94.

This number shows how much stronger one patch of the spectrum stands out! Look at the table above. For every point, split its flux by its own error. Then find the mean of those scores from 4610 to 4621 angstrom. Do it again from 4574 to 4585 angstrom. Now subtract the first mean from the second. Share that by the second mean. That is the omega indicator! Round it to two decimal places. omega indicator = -0.14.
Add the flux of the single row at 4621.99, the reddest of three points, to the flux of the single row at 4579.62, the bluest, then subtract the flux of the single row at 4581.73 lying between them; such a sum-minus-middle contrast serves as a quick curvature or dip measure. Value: 42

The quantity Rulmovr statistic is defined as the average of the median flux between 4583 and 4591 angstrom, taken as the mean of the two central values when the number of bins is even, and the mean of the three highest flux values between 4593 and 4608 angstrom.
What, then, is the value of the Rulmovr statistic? 41.3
